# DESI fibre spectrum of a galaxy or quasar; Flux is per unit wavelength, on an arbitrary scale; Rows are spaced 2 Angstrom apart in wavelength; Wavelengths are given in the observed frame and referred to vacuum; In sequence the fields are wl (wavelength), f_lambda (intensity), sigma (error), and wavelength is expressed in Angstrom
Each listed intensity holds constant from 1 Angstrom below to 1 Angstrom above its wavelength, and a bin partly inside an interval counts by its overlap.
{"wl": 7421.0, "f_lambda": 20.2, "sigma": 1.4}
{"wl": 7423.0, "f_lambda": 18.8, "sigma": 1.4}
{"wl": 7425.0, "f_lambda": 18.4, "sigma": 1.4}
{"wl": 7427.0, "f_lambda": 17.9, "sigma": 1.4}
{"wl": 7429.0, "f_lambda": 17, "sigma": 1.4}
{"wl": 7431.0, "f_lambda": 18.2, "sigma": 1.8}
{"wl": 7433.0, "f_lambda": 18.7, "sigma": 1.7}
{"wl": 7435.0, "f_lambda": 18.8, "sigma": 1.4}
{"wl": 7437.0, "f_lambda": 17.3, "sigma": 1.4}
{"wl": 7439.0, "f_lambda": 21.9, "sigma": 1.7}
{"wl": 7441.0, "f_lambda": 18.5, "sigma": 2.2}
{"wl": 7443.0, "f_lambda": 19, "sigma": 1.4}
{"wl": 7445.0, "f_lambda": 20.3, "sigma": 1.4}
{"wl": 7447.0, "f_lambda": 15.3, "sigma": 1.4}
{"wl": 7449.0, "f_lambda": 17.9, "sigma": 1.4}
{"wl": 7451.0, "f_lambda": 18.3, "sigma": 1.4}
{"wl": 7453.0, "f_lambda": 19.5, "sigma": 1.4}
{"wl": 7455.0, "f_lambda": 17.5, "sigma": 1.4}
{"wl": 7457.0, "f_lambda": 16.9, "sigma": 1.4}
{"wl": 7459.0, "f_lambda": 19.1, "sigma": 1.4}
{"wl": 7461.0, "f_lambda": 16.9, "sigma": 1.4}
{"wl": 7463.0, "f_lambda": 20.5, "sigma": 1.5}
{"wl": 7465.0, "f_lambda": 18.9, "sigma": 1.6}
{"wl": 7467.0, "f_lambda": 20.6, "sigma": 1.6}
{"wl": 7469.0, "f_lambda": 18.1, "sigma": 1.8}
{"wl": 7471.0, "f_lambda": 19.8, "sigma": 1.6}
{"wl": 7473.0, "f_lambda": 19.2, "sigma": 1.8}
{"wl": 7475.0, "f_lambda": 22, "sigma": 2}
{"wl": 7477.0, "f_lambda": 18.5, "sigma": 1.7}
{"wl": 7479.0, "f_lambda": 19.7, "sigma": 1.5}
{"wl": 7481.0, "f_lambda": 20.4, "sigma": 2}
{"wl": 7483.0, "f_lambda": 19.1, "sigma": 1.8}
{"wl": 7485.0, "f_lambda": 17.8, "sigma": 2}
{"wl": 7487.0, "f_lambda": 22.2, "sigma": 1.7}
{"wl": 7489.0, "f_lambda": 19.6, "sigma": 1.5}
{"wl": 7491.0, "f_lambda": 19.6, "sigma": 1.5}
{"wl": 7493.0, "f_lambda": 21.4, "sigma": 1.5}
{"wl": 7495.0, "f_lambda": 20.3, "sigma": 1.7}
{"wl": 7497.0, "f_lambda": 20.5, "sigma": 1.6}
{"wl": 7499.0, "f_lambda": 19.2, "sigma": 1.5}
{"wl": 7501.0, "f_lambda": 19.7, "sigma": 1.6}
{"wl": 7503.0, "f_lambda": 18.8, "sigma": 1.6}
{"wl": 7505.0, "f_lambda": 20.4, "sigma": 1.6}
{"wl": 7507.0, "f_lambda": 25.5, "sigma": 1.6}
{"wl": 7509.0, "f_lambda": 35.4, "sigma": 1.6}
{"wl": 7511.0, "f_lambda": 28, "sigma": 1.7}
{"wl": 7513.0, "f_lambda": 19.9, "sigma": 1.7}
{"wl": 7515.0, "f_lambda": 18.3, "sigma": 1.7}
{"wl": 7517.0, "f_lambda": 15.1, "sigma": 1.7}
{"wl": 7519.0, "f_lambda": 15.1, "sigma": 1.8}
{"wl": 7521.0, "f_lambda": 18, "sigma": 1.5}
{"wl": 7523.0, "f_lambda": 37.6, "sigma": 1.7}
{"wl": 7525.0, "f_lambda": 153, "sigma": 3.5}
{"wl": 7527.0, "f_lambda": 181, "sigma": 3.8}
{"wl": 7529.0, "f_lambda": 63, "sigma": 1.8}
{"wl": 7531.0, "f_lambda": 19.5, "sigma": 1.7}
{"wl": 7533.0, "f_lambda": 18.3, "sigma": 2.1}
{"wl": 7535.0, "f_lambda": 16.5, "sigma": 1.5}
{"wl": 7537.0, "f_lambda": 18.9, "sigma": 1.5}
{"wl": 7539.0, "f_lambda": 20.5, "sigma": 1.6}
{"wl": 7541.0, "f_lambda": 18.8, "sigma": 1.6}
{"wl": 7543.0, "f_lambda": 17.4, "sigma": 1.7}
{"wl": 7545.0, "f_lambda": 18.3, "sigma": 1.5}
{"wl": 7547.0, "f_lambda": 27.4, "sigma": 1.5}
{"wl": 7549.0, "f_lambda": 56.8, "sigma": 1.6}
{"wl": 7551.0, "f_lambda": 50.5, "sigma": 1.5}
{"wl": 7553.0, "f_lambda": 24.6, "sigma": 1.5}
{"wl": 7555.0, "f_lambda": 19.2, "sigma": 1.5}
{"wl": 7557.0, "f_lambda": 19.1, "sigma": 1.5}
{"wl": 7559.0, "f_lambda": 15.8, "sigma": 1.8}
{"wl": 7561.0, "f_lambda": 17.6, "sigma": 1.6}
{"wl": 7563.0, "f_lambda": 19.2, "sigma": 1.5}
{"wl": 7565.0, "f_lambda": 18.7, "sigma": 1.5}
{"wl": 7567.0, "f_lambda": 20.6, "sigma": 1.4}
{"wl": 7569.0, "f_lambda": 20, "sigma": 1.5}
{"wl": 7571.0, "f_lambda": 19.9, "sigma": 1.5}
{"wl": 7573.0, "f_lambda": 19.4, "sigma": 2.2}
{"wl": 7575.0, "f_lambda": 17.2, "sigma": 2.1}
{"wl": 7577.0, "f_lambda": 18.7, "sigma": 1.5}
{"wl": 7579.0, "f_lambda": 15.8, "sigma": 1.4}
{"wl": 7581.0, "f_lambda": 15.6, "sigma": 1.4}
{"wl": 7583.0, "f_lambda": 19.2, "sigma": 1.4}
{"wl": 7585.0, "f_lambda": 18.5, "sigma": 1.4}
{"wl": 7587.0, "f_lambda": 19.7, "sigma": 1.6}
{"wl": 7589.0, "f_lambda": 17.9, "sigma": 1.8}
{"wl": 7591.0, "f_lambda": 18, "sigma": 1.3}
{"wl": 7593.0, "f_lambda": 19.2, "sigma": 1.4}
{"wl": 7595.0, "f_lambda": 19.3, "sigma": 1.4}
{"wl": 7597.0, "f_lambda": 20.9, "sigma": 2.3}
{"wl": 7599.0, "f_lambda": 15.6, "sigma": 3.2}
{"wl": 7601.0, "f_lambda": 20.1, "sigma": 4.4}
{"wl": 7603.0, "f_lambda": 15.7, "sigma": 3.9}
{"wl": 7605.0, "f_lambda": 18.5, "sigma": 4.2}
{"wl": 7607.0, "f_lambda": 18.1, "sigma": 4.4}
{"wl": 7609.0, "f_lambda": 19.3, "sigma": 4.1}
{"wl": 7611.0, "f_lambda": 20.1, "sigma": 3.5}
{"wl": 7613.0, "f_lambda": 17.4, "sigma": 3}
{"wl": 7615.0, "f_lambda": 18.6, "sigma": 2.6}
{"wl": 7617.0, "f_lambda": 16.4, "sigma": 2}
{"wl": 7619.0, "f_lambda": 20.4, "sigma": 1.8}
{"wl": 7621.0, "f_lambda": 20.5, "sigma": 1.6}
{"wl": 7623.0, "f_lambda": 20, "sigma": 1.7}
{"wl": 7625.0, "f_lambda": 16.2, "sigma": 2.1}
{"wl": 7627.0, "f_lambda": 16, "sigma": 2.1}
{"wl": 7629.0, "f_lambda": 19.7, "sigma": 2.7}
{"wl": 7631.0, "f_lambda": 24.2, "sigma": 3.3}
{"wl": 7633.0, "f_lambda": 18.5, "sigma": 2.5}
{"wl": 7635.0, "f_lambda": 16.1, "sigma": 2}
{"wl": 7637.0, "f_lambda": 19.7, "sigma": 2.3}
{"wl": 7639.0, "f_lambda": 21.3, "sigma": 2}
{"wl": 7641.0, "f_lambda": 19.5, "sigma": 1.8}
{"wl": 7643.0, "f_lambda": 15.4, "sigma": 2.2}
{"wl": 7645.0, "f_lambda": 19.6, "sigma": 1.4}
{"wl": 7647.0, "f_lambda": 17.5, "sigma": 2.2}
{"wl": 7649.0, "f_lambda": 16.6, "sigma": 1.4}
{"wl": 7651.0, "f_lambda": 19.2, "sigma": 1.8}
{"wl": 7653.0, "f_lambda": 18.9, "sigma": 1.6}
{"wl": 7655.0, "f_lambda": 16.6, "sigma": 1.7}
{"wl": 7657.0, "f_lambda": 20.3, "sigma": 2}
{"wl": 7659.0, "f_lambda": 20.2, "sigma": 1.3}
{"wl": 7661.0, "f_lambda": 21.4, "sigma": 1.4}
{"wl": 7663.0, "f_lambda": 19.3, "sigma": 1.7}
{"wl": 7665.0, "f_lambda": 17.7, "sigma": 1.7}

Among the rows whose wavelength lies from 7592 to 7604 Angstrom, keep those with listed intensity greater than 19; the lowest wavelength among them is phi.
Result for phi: 7593.0 Angstrom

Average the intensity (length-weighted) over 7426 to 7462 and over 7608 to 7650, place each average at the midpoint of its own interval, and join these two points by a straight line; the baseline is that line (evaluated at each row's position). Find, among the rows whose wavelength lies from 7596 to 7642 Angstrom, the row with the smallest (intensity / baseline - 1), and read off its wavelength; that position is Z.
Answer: 7599.0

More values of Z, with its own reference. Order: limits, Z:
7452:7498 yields 7461.0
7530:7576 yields 7559.0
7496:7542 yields 7519.0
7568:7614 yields 7599.0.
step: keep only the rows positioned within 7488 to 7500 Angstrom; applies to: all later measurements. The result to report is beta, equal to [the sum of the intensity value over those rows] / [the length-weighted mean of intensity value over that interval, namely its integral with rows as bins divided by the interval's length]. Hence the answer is 6.0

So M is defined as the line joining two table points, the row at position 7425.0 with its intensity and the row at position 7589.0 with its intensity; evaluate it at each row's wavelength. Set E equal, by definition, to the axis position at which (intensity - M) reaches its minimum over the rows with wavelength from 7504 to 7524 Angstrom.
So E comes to 7517.0 Angstrom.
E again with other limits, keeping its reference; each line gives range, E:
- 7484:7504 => 7485.0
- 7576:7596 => 7581.0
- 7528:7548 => 7535.0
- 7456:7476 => 7457.0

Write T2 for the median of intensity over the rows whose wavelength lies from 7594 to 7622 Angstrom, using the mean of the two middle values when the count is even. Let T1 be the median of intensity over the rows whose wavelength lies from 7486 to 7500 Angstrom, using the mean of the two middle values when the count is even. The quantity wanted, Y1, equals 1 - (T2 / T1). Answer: 0.067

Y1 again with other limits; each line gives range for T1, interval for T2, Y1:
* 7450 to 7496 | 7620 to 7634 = -0.010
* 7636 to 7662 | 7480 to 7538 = -0.010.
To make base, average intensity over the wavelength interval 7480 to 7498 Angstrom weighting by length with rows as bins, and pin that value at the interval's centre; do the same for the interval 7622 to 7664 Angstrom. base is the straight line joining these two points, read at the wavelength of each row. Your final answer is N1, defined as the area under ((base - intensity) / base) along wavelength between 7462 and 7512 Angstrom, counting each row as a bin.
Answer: -2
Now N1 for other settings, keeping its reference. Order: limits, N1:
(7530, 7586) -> -6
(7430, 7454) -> 2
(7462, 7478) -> 0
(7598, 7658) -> 1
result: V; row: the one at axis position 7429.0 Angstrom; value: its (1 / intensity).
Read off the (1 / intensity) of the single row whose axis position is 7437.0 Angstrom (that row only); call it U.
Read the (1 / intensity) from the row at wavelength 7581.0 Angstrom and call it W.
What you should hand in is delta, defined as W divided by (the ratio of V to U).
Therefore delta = 0.063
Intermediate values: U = 0.058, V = 0.059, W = 0.06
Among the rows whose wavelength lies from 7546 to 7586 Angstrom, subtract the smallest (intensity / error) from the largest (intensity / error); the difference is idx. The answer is 27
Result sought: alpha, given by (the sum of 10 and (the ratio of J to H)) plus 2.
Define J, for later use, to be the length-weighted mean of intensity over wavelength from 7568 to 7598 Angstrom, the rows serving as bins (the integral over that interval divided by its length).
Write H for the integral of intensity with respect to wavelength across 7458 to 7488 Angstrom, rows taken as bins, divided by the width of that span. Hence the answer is 12.95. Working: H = 19.5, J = 18.6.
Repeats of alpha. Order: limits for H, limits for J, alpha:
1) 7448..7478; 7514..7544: 14.22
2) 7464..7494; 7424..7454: 12.93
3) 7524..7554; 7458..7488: 12.42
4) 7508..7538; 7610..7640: 12.43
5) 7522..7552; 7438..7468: 12.39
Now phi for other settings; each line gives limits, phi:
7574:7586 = 7583.0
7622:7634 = 7623.0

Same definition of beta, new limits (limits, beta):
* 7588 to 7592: 2.0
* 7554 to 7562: 4.0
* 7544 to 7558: 7.0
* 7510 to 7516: 3.0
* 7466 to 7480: 7.0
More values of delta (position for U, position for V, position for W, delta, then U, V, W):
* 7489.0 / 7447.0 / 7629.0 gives 0.040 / 0.051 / 0.065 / 0.05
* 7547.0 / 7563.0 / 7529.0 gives 0.011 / 0.036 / 0.052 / 0.02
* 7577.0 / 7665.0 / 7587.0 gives 0.048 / 0.053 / 0.056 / 0.05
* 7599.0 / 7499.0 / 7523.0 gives 0.033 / 0.064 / 0.052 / 0.03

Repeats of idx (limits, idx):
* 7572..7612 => 10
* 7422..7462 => 6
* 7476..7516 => 13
